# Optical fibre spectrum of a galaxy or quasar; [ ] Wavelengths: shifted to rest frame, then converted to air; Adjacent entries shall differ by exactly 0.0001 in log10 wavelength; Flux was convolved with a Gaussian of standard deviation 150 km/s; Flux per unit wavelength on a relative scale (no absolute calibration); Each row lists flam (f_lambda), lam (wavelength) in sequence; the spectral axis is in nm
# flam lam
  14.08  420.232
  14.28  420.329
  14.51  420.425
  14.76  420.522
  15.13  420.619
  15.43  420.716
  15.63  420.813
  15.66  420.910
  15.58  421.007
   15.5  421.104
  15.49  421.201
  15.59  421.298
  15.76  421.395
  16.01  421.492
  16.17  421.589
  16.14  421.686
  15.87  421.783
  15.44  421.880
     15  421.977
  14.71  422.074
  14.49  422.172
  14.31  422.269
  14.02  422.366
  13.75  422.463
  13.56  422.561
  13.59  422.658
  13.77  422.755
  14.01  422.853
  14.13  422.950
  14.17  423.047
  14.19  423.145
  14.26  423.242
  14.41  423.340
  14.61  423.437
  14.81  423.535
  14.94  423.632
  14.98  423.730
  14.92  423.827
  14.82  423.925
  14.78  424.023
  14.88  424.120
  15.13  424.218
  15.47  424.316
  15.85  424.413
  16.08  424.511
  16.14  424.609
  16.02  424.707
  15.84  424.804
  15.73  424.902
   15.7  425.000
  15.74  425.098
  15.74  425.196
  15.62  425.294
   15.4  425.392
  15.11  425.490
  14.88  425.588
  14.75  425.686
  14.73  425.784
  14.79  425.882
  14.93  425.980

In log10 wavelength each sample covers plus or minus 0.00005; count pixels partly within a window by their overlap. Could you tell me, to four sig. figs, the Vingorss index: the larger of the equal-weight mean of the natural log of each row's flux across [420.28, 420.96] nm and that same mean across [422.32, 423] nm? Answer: 2.711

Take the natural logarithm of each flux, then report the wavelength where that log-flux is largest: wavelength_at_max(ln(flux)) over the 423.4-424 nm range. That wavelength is 423.730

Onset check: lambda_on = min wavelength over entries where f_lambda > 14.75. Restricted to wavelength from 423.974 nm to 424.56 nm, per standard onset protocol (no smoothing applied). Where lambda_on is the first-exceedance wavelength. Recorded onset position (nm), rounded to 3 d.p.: 424.023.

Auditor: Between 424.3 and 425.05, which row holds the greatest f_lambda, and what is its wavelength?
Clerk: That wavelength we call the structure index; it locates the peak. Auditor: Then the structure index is 424.609 nm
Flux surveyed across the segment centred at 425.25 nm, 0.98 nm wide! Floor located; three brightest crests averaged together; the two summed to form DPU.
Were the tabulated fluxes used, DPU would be 30.5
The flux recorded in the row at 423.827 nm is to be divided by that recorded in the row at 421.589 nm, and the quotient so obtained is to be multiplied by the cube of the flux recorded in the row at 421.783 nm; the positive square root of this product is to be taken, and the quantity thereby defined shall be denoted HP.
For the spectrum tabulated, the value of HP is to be 60.7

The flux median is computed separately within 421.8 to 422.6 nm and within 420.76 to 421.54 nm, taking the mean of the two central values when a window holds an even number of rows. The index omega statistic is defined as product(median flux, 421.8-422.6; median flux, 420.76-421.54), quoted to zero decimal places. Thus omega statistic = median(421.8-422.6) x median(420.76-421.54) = 225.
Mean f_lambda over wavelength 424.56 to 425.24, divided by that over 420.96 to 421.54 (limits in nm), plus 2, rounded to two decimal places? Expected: 3.01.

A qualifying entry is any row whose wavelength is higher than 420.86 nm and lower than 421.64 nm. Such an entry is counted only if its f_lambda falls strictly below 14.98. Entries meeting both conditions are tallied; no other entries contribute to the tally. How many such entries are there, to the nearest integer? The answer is 0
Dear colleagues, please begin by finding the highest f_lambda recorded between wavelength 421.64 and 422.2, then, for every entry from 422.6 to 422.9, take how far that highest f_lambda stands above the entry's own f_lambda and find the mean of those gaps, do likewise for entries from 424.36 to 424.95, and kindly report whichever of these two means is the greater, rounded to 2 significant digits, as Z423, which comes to 2.4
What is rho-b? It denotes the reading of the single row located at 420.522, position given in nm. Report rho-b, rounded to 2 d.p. 14.76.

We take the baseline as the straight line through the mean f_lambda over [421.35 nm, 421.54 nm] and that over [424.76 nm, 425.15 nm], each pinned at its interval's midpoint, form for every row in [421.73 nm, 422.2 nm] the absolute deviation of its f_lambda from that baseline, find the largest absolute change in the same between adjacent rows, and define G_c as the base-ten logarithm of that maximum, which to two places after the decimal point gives -0.36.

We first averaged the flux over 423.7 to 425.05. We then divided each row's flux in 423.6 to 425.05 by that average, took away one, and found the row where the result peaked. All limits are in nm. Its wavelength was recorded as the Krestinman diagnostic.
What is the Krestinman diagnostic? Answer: 424.609 nm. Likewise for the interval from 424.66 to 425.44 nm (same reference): 424.707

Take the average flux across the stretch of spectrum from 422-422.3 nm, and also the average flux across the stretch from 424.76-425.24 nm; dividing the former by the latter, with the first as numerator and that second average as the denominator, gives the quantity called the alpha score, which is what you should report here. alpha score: 0.92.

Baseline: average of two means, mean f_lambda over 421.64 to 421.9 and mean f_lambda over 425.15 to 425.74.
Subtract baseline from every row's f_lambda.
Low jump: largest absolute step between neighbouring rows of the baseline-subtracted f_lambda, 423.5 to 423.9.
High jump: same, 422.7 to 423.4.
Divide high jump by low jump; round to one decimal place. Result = 1.8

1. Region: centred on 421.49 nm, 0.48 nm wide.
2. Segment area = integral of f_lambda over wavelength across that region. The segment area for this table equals 7.7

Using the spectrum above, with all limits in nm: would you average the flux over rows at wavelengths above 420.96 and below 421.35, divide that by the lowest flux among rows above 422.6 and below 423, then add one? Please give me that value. 2.14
